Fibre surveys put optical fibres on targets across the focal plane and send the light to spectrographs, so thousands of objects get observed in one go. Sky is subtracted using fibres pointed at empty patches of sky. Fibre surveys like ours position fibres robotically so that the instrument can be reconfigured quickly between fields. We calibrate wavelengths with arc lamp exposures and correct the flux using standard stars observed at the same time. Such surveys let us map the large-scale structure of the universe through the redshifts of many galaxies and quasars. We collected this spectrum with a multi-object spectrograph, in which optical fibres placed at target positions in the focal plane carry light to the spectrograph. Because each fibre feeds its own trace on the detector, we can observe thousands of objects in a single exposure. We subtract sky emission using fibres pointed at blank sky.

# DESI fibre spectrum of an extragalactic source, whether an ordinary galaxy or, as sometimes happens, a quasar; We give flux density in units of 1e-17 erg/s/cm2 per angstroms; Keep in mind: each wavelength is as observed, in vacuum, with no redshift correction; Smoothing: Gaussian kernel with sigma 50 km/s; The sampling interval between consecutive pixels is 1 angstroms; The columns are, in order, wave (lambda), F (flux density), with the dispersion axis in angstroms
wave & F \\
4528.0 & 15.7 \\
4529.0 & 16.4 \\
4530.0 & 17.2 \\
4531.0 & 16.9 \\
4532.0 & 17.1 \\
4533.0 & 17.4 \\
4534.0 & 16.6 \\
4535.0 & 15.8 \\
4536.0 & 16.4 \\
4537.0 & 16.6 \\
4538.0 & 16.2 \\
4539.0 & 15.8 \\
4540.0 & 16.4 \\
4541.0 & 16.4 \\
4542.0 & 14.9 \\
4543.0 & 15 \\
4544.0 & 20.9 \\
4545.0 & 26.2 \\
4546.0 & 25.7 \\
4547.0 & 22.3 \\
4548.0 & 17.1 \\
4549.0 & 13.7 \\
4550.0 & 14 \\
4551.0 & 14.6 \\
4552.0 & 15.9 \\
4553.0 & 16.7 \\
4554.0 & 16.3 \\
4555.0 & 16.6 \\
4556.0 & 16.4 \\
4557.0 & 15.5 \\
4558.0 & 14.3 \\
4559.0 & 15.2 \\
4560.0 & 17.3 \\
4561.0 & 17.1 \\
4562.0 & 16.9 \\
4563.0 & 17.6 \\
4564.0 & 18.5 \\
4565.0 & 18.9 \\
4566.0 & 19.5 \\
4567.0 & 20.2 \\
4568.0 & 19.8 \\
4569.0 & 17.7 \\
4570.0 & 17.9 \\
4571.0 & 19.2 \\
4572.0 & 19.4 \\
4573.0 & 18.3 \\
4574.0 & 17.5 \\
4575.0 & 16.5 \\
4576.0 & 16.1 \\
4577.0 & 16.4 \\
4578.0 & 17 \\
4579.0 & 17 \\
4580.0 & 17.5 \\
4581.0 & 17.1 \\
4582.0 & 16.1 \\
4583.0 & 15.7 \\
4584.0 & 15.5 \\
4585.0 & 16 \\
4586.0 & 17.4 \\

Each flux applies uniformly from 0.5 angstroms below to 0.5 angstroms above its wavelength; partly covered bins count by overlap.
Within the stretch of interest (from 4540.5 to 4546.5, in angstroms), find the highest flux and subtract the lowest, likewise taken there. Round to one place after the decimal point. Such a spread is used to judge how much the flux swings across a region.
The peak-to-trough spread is 11.3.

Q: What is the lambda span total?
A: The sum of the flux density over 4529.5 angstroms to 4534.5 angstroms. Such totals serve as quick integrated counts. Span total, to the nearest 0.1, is 85.2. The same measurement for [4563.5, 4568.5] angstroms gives 96.9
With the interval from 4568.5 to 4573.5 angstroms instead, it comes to 92.5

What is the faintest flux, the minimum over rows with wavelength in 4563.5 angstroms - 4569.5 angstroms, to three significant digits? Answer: 17.7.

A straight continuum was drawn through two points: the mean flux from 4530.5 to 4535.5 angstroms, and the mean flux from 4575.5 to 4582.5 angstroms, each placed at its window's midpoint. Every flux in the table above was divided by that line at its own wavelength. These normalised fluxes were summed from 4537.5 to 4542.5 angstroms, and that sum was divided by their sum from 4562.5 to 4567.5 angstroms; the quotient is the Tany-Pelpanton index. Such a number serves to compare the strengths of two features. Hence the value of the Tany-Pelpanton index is 0.84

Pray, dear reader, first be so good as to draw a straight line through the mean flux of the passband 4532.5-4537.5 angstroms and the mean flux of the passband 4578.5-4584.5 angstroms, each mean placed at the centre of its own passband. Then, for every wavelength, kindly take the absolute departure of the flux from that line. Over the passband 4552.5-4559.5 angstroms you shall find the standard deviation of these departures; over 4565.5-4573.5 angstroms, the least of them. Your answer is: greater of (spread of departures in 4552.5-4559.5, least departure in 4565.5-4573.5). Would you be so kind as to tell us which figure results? 1.2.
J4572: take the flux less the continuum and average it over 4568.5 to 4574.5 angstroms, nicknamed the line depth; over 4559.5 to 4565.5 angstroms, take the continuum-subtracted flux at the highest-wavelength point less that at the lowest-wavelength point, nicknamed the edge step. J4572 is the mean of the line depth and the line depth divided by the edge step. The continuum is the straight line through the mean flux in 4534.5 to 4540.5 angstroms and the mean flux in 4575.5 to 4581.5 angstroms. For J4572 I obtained 1.3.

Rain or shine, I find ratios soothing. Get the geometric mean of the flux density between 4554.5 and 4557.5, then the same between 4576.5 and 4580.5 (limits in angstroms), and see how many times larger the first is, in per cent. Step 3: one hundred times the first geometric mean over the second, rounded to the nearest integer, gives 95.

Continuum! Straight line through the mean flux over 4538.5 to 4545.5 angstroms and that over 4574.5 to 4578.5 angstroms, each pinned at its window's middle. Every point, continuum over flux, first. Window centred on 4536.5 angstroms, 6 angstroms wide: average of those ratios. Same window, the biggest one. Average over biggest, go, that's 0.97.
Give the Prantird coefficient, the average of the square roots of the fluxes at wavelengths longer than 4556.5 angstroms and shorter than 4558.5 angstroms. 3.9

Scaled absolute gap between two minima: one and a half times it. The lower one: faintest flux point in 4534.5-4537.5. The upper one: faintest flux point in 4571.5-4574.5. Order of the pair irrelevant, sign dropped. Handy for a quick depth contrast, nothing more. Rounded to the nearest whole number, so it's 3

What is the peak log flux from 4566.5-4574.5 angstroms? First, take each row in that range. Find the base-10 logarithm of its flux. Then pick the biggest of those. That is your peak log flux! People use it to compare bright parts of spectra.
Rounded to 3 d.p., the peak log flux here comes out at 1.305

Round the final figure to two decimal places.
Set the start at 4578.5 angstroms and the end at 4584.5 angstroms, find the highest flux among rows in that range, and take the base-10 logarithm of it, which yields 1.24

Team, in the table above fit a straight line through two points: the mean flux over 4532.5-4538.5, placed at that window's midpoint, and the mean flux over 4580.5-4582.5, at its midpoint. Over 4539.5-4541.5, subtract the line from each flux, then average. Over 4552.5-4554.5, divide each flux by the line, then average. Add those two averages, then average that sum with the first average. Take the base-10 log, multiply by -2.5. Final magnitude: 1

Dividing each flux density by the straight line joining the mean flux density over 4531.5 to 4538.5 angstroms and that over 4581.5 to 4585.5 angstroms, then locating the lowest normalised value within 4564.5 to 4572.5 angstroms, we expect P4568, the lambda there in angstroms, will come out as 4569.0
